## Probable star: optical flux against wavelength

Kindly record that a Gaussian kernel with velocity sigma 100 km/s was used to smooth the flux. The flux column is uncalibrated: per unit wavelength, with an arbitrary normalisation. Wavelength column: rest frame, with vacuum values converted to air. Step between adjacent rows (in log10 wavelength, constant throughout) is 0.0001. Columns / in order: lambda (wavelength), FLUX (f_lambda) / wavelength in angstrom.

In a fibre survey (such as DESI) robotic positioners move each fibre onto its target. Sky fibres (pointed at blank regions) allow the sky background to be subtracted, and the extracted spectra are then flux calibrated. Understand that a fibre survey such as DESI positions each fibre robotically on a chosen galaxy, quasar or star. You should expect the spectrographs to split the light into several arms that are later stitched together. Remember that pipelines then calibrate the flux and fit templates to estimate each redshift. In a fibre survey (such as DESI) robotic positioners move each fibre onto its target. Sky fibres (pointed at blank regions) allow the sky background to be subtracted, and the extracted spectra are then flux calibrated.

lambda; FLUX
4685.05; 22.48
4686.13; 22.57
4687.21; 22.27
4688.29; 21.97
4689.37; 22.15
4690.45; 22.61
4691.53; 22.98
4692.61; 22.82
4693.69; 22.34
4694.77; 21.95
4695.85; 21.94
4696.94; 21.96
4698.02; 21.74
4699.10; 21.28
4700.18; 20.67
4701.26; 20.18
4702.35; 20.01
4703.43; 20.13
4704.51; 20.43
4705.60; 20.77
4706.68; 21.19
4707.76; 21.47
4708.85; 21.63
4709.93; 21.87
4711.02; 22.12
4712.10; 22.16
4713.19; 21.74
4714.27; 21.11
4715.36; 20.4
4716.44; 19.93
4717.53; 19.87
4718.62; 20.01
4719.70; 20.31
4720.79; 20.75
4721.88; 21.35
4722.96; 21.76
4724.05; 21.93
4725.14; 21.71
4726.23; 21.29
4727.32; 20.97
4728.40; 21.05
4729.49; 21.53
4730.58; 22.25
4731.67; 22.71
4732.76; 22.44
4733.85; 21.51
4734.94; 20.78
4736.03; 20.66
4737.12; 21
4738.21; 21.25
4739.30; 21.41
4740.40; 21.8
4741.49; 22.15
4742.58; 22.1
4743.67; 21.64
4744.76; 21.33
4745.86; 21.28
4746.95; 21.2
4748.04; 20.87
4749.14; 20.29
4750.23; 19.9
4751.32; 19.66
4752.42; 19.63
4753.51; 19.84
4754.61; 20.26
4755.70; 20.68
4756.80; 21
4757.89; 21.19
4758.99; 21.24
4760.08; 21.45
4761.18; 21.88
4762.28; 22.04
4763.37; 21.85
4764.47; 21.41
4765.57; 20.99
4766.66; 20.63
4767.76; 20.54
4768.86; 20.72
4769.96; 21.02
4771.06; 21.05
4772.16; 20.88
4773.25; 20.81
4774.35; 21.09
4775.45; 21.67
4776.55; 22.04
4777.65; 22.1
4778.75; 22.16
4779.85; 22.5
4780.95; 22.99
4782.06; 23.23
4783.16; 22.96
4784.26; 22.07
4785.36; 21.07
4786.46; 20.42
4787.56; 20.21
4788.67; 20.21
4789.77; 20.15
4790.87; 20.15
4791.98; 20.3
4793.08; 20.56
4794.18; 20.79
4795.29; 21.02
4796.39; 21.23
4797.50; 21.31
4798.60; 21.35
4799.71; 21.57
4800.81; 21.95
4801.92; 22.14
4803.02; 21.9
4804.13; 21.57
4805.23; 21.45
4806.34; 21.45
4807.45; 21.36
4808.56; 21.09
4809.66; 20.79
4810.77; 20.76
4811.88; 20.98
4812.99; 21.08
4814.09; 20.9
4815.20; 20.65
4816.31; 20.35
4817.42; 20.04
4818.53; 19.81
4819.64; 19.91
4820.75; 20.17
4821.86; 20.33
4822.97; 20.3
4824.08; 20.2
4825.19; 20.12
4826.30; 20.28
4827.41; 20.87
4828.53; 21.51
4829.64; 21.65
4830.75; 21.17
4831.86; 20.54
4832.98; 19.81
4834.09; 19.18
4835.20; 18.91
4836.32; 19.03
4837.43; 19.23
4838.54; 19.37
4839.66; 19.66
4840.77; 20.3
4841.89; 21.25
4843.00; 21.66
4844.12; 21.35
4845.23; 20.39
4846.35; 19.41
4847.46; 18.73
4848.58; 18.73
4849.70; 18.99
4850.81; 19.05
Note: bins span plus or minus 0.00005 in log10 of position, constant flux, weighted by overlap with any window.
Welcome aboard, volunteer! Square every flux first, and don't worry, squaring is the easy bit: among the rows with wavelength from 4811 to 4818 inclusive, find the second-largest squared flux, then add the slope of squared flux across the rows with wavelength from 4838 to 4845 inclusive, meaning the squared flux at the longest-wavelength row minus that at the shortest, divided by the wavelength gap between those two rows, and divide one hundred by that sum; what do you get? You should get 0.220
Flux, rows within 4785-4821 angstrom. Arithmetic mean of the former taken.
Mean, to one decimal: 20.9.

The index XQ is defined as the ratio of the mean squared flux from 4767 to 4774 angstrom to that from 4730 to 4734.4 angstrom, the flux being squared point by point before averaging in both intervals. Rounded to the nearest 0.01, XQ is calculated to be 0.88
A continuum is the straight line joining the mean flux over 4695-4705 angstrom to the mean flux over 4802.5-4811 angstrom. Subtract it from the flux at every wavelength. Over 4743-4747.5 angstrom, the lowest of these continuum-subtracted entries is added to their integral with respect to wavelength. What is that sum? 1.3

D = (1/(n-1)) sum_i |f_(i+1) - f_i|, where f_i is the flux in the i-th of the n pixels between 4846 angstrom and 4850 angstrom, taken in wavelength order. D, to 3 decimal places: 0.313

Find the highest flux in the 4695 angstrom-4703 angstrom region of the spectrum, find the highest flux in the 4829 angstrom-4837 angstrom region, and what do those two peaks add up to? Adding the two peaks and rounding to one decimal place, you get 43.6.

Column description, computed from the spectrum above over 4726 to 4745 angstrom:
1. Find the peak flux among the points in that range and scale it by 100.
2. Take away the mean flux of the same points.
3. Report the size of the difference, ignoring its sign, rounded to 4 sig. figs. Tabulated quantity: 2249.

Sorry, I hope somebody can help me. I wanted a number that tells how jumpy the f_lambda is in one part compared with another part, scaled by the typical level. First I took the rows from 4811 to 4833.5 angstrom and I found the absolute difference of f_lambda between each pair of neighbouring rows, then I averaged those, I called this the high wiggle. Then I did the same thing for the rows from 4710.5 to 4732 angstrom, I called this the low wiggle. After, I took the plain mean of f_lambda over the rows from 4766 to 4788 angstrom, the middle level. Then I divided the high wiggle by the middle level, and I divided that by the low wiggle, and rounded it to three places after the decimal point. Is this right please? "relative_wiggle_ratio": 0.036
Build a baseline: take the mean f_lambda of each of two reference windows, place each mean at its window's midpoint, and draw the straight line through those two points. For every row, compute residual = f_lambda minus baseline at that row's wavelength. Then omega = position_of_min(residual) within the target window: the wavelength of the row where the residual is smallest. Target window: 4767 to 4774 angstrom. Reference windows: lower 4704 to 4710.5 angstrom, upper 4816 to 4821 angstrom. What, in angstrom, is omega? 4767.76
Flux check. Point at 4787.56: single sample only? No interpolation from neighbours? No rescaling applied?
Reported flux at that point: 20.21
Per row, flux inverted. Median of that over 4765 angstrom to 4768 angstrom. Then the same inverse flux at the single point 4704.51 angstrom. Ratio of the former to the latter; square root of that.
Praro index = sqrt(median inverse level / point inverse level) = 1.00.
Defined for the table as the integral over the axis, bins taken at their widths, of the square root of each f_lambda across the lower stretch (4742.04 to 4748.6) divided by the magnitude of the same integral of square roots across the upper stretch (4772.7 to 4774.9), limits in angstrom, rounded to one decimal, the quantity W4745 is 3.0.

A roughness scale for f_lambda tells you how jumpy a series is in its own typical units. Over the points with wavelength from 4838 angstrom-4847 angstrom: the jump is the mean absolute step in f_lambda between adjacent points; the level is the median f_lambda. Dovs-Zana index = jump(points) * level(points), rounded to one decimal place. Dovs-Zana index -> 13.2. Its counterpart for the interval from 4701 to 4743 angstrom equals 7.3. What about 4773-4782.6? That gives 6.7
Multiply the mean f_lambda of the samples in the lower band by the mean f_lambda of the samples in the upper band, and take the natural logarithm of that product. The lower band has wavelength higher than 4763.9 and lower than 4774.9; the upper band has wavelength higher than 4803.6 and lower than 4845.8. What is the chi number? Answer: 6.06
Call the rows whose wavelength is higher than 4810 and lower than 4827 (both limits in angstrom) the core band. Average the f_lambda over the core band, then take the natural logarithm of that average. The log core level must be 3.02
